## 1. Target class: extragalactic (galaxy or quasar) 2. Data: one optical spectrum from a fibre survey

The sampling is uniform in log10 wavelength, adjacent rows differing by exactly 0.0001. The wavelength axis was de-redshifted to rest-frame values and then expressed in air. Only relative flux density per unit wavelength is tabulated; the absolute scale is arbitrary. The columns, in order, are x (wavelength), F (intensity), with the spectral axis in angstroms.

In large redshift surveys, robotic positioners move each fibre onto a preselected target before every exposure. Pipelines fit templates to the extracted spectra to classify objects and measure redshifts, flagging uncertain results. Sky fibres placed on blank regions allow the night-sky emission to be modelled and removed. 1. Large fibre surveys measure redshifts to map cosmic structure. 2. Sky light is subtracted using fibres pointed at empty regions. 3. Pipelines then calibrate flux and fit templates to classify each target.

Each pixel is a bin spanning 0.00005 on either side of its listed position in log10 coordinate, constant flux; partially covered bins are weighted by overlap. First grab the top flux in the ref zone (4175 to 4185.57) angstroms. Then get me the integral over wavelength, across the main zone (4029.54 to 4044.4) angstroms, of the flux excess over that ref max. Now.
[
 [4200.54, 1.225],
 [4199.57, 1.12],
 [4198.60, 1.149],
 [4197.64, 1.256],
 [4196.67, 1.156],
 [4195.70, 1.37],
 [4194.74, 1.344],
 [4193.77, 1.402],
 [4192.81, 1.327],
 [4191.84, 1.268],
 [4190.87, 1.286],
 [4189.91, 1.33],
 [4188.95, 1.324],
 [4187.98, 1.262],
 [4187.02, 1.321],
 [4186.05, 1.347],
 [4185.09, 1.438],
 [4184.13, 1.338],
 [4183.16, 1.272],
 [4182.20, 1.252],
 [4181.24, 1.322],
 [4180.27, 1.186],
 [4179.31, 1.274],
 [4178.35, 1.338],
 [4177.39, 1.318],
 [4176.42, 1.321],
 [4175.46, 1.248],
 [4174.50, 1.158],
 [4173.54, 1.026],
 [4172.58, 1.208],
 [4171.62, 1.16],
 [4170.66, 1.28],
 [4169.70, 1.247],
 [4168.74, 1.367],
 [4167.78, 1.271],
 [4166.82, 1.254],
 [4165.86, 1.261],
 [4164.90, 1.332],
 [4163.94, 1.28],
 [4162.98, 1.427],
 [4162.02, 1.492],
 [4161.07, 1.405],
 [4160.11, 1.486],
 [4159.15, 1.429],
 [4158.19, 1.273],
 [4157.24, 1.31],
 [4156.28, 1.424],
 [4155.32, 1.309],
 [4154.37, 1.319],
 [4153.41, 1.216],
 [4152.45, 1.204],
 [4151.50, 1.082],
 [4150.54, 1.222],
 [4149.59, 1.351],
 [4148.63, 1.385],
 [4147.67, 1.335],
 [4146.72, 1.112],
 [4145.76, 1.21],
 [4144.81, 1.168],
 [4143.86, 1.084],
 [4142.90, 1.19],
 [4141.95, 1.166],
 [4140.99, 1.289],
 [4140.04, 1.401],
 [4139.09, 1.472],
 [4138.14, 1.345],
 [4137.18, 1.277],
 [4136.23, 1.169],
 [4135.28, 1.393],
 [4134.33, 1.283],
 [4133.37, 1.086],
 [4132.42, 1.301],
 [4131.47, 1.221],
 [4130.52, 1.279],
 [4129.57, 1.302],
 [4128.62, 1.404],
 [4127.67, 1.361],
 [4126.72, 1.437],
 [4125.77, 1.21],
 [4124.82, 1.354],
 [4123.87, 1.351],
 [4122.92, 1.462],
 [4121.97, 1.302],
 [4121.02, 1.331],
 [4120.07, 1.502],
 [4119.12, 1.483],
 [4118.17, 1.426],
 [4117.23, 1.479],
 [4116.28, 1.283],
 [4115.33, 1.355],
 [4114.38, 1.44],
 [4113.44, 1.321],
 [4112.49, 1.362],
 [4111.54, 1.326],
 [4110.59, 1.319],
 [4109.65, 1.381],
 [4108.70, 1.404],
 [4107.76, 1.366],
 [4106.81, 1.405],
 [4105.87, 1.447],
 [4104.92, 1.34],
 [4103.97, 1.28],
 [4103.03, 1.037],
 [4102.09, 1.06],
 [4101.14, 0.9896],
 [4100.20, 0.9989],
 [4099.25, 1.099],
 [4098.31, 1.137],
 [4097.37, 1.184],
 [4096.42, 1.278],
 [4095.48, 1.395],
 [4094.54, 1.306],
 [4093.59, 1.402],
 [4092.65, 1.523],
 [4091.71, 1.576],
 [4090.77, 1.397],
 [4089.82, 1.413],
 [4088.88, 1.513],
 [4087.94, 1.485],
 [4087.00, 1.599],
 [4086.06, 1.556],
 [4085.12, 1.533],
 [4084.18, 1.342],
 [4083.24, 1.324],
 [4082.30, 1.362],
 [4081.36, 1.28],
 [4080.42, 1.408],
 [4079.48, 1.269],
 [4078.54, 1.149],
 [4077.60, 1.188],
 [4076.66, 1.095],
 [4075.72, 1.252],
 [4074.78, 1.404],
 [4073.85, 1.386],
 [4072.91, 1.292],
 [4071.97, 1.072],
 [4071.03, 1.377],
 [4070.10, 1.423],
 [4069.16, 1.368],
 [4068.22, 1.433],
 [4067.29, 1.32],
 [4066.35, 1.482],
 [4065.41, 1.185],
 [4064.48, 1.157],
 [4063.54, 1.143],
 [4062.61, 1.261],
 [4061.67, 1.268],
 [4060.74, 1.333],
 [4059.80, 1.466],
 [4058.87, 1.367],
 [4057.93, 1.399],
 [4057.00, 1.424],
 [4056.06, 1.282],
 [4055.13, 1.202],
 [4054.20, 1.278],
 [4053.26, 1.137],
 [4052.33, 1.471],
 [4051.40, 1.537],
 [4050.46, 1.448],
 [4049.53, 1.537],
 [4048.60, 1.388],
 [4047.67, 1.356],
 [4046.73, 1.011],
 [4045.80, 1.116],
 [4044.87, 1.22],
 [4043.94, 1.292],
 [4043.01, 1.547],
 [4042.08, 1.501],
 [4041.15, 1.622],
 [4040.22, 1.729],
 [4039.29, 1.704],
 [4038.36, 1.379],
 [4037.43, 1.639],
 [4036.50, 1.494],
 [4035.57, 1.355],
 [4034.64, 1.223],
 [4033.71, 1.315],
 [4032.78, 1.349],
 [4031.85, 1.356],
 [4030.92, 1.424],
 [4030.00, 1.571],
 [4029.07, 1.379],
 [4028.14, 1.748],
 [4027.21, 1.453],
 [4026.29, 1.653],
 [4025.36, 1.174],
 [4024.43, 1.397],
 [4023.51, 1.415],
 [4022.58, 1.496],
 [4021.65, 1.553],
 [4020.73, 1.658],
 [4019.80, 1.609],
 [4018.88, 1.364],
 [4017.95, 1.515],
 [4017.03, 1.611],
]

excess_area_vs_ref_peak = 0.5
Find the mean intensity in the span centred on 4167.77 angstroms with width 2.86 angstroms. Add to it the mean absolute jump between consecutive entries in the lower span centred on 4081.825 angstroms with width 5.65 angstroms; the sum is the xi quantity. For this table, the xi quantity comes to 1.38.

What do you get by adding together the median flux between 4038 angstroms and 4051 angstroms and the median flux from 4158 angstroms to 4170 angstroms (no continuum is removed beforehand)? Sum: 2.75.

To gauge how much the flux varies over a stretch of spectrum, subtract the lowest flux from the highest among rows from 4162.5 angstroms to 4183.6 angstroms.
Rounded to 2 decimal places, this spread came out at 0.40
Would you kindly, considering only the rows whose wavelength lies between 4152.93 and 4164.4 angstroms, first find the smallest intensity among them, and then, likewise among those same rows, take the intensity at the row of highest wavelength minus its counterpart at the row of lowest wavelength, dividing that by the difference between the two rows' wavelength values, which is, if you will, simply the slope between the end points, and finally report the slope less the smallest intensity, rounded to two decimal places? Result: -1.21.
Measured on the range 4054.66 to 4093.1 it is -1.06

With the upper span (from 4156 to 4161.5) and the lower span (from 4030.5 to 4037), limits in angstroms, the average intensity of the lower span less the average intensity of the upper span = -0.03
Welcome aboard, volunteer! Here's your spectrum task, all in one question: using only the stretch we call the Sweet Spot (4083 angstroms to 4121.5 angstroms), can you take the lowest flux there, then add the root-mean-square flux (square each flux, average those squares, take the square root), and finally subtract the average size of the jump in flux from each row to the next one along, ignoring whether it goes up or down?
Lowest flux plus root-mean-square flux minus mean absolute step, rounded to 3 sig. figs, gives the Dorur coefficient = 2.27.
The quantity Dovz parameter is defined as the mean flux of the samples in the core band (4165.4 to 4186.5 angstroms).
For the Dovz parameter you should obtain 1.27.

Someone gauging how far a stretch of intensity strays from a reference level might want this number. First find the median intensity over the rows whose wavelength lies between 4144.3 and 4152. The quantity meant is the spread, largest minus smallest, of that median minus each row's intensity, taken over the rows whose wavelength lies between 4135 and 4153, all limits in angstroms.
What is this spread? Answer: 0.39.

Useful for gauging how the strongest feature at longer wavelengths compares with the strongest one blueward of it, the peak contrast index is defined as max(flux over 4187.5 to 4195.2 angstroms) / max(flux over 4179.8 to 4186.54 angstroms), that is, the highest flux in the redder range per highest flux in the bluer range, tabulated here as 0.97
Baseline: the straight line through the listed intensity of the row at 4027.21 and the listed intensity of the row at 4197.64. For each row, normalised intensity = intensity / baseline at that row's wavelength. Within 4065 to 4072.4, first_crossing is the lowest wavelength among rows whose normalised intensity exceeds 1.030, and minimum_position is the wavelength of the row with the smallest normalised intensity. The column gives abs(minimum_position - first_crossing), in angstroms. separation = 5.6 angstroms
